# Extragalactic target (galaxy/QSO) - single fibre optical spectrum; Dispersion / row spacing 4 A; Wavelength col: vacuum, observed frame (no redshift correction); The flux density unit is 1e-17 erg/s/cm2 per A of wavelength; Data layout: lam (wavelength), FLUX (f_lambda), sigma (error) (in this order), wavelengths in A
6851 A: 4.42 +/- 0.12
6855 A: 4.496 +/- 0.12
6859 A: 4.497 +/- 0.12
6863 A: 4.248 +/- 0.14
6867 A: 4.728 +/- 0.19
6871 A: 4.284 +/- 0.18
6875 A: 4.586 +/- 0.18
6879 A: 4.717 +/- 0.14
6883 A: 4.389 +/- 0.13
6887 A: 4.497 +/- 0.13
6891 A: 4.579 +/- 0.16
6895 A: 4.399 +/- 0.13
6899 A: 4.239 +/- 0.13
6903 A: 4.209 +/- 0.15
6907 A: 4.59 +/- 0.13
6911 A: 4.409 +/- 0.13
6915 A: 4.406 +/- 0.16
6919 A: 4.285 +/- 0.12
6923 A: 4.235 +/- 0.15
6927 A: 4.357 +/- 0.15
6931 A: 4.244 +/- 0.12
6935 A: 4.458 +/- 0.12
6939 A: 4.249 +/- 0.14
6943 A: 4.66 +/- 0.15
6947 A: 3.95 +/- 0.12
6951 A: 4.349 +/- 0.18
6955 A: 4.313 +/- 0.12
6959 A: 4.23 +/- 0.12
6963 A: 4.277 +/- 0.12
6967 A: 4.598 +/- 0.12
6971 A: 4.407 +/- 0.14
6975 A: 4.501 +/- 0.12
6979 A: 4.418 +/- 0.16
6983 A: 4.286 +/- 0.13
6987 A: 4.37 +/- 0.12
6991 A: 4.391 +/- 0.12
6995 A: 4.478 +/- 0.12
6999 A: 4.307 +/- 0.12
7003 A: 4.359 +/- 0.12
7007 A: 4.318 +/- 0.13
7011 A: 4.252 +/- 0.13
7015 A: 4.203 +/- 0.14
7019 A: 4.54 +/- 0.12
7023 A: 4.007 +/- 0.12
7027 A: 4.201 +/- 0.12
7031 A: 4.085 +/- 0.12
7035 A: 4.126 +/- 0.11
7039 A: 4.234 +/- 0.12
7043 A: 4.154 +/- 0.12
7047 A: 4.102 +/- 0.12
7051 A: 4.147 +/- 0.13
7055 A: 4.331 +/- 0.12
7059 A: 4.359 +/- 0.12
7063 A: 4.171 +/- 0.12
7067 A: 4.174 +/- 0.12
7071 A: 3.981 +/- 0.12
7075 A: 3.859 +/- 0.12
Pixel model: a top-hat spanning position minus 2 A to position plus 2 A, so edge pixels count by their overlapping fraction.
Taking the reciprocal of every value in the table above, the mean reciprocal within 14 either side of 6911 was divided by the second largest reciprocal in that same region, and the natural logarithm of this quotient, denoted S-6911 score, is -0.023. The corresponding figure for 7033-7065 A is -0.018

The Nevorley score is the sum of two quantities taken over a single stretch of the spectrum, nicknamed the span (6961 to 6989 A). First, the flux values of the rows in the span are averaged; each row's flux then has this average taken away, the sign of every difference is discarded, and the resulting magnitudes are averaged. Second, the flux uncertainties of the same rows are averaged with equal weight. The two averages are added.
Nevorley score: 0.214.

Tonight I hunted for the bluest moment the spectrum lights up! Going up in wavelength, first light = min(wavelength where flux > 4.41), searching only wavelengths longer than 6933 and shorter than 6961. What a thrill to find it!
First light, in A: 6935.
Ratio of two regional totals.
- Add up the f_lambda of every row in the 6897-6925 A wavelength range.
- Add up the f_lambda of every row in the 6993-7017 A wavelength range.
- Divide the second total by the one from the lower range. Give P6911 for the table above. 0.85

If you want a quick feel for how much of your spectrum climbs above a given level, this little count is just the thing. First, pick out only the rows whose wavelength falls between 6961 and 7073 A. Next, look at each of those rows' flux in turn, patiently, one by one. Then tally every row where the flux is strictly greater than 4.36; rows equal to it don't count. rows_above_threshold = 8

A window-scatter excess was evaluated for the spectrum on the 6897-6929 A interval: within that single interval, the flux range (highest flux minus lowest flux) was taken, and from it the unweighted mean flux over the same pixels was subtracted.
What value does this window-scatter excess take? -3.96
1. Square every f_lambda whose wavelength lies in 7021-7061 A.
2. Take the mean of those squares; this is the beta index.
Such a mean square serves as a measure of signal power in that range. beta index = 17.4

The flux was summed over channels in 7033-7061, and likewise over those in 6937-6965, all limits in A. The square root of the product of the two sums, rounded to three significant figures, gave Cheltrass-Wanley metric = 29.7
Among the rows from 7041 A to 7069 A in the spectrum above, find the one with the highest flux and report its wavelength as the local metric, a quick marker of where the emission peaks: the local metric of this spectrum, 7059 A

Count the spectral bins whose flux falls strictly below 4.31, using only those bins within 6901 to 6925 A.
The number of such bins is 3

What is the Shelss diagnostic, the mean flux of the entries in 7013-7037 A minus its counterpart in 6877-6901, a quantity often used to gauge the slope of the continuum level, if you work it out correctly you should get -0.28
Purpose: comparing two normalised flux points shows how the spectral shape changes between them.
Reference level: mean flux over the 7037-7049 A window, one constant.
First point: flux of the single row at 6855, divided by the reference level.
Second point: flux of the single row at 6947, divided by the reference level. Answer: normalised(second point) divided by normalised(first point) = 0.88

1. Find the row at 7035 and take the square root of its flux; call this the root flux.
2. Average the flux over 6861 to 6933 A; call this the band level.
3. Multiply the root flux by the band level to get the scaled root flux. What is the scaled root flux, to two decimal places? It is 8.96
